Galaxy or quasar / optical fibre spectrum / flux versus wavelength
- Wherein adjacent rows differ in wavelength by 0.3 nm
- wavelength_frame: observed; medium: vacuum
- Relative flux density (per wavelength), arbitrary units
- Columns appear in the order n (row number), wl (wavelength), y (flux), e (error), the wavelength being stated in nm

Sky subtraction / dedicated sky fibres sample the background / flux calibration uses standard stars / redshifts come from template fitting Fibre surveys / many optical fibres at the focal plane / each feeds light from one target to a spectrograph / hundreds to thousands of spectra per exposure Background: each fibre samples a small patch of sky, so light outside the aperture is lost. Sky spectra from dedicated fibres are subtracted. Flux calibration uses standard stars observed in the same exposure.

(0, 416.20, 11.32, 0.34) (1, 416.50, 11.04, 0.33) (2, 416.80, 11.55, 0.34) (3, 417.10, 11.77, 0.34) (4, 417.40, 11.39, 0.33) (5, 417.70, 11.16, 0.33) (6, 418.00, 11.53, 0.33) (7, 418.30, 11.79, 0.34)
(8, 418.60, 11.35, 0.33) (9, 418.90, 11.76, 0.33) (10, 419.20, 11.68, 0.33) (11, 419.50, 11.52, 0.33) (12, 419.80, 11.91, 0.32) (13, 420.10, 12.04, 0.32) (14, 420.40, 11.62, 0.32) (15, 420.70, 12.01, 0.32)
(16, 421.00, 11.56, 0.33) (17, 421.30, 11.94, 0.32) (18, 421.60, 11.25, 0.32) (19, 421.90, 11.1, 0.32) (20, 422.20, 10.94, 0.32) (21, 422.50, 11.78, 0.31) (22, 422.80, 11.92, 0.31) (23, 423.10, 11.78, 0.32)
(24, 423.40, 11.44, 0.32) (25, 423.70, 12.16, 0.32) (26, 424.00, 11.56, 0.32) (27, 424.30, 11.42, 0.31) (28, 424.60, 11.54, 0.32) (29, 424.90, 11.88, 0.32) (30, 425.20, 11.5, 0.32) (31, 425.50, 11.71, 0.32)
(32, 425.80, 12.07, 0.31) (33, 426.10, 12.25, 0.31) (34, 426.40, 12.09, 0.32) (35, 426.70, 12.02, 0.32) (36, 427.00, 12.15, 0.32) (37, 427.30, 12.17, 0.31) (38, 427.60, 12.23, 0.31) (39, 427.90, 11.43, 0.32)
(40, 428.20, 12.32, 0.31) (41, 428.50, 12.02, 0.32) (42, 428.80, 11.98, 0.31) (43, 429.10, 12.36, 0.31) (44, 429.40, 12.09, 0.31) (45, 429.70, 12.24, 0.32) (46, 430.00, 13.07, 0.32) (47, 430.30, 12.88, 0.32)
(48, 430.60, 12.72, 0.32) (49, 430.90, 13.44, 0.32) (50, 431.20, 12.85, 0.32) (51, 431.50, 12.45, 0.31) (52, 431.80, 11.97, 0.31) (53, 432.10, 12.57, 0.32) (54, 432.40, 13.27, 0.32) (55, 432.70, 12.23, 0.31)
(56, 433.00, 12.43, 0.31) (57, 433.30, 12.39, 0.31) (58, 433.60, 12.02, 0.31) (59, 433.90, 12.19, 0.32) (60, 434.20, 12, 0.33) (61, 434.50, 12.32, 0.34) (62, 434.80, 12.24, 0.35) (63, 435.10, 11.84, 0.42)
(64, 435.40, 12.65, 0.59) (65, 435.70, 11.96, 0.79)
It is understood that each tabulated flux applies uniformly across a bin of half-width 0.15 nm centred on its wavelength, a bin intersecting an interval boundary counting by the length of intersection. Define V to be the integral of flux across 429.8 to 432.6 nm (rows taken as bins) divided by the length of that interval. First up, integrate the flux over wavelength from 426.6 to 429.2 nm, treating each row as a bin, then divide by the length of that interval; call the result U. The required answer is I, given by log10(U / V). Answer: -0.025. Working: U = 12.1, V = 12.8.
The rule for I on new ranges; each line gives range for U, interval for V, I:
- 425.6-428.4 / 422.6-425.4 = 0.014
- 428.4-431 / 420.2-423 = 0.034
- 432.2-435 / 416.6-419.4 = 0.029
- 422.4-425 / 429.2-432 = -0.033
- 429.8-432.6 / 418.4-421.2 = 0.038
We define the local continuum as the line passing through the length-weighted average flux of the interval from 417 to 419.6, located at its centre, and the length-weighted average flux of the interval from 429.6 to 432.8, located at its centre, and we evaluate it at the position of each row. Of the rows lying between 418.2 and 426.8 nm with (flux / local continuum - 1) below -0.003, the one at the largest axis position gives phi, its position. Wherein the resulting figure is 426.70 nm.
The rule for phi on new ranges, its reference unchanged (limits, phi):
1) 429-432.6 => 432.10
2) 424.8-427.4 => 427.30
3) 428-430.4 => 429.70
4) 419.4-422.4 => 422.20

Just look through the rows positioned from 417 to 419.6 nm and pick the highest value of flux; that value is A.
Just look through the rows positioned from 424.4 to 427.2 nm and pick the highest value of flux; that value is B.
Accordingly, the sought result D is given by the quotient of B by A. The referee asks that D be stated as 1.04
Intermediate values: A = 11.79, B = 12.25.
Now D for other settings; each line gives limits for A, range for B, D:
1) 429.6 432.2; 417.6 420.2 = 0.90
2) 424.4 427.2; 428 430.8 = 1.07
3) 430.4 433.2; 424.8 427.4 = 0.91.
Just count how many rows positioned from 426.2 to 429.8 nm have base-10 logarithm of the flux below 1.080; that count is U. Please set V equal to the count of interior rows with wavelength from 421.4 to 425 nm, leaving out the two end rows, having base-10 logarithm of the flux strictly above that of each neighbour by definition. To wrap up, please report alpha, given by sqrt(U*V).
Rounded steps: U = 4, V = 2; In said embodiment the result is 2.8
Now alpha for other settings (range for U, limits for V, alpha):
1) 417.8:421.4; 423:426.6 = 5.7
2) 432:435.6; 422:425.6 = 3.0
